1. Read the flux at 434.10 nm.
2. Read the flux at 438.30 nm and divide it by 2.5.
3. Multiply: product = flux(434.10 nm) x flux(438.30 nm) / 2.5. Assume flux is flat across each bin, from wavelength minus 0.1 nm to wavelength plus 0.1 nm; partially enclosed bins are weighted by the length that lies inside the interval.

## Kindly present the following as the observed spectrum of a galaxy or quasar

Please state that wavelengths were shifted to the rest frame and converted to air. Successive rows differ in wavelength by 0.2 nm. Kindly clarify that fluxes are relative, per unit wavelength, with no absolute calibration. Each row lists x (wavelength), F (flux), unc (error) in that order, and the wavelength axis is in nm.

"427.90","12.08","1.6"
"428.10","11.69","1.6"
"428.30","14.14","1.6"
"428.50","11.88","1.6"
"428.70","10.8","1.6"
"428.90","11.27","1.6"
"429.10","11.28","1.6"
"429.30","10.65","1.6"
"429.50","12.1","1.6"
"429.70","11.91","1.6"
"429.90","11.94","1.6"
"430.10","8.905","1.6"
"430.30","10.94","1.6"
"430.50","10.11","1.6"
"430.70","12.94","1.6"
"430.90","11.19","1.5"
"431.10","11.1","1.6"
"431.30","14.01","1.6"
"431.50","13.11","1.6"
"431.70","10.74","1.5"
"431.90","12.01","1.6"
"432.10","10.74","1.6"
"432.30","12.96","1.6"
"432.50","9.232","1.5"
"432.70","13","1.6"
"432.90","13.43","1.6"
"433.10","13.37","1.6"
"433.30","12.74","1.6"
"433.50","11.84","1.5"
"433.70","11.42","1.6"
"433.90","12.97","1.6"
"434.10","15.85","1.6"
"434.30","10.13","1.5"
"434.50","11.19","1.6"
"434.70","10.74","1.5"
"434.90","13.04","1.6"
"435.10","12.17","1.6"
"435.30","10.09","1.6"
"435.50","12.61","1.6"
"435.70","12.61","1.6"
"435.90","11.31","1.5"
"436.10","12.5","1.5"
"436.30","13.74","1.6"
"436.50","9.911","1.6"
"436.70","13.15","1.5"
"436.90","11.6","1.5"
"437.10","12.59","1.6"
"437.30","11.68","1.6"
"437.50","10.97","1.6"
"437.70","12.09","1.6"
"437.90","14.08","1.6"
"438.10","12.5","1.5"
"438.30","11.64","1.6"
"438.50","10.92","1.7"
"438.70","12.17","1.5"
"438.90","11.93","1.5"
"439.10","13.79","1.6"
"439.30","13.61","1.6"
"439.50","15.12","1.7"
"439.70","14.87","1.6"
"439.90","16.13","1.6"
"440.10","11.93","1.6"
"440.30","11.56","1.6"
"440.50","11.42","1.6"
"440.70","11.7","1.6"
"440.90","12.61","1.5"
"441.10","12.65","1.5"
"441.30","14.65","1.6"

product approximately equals 74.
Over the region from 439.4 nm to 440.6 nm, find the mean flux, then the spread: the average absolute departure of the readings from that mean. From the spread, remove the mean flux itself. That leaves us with -11.6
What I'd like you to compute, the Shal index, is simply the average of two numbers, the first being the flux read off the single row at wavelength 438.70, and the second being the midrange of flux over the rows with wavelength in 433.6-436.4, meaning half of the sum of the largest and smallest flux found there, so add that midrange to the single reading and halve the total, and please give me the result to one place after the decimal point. 12.6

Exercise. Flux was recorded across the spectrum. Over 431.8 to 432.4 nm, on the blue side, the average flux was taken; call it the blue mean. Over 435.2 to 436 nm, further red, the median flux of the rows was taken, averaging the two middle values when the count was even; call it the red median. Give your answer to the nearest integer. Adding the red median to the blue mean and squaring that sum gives 569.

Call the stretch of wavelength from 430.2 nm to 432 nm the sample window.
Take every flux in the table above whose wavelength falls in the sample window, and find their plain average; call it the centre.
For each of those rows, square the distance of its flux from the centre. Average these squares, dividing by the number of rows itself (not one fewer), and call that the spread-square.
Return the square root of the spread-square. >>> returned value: 1.2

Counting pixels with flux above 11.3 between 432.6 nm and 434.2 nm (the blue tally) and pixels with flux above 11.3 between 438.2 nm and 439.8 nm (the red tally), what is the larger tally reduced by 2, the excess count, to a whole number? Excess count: 6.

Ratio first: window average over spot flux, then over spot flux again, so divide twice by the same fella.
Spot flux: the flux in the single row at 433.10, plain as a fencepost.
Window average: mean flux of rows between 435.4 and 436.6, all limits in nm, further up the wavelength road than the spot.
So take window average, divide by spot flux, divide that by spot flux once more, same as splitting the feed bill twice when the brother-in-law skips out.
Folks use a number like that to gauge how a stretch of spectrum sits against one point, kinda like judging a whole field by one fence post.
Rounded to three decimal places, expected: 0.068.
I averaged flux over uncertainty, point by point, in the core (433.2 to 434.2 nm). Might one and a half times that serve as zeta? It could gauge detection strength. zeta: 12.3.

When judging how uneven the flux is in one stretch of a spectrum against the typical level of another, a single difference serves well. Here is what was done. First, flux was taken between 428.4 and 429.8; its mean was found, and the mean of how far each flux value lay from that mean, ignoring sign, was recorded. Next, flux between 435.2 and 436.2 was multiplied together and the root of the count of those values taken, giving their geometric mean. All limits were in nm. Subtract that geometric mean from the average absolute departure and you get -11.3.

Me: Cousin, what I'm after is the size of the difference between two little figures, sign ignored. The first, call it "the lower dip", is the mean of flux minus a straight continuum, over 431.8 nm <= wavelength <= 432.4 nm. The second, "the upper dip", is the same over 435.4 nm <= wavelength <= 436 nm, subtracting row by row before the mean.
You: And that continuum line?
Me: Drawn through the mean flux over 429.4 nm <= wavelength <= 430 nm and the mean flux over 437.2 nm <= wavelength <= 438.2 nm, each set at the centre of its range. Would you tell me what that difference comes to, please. 0.15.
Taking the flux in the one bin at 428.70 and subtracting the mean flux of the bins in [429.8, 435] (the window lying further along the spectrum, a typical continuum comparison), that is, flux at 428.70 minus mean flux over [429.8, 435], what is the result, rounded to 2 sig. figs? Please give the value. -1.1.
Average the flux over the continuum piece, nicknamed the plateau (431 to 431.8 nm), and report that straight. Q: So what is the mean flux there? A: 12.2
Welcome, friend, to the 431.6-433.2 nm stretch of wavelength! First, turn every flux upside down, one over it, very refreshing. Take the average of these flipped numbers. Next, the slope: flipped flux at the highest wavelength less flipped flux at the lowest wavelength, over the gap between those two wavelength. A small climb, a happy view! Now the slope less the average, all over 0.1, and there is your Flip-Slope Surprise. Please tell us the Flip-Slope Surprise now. -0.98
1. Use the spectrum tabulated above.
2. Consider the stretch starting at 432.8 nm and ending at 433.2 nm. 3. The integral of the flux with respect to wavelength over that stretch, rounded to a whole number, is 5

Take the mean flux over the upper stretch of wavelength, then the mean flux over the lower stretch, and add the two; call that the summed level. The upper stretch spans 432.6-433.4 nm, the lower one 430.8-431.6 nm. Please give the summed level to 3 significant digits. 25.5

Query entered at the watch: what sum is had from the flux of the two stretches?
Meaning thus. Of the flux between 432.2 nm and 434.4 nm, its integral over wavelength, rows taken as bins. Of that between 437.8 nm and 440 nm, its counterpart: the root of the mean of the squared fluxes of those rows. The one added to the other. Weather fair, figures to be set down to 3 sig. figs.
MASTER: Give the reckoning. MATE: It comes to 40.8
